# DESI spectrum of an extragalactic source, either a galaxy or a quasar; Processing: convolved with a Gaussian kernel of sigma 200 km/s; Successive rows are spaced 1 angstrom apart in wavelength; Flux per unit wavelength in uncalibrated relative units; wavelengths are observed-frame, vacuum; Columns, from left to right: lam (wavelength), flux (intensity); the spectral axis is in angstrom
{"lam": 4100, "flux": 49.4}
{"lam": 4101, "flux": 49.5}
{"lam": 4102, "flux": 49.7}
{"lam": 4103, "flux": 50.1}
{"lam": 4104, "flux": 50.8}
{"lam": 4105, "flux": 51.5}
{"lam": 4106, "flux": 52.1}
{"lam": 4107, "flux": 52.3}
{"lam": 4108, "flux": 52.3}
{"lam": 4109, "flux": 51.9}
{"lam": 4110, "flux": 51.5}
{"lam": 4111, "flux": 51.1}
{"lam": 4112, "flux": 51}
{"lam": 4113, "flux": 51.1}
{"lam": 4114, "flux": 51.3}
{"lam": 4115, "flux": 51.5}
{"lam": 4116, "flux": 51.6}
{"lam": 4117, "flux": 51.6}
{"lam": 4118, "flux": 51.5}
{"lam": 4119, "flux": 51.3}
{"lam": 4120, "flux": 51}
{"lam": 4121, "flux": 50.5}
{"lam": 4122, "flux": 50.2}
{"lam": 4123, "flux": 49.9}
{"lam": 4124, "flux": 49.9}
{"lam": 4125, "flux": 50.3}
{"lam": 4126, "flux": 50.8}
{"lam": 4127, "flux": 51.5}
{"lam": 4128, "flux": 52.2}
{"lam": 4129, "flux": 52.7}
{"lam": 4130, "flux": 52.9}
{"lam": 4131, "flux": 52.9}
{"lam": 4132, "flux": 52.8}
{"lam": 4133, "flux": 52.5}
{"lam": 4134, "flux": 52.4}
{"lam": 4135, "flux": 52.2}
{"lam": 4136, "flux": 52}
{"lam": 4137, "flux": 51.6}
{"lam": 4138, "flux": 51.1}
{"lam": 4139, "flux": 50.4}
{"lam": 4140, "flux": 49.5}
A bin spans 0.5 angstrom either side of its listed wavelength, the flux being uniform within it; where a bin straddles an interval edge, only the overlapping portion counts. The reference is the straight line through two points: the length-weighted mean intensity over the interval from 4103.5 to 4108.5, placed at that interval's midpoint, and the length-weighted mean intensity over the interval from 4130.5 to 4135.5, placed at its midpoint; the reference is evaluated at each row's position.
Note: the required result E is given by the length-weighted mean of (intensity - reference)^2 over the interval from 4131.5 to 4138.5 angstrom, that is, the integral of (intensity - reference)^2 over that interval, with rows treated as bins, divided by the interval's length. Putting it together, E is 0.6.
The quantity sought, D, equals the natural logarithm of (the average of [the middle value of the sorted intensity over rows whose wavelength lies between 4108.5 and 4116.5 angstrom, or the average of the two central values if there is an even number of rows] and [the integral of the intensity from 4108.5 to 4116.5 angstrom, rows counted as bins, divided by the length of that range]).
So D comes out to 3.94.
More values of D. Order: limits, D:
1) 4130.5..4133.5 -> 3.97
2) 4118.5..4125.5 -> 3.92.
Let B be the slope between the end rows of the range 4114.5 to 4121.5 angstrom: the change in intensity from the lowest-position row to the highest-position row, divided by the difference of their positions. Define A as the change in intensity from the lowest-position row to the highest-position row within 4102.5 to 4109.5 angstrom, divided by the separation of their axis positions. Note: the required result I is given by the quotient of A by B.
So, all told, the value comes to -1.80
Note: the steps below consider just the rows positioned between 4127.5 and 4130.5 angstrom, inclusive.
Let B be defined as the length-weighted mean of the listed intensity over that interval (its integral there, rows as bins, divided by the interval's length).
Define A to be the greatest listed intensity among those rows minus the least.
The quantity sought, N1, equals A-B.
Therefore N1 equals -51.9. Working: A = 0.70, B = 52.6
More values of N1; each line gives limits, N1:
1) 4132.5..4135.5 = -52.1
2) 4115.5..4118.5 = -51.5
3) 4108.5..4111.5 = -50.7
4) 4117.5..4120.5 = -50.8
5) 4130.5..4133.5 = -52.3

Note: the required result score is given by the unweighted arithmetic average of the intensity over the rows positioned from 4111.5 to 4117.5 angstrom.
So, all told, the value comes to 51.35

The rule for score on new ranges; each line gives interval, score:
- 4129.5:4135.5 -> 52.62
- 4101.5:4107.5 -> 51.08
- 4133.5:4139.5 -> 51.62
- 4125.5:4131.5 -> 52.17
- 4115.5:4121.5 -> 51.25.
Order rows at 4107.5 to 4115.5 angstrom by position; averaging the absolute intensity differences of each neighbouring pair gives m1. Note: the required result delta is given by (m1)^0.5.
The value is 0.51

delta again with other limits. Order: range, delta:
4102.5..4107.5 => 0.74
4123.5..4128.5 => 0.76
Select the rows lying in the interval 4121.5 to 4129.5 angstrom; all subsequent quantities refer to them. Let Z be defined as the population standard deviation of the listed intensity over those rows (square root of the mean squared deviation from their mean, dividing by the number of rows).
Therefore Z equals 1.01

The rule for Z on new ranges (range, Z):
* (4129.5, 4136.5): 0.33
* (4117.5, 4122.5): 0.49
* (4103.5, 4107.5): 0.58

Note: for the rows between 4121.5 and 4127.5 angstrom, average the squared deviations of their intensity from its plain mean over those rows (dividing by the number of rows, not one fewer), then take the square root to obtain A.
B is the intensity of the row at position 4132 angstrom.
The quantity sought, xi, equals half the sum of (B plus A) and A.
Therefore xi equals 27.0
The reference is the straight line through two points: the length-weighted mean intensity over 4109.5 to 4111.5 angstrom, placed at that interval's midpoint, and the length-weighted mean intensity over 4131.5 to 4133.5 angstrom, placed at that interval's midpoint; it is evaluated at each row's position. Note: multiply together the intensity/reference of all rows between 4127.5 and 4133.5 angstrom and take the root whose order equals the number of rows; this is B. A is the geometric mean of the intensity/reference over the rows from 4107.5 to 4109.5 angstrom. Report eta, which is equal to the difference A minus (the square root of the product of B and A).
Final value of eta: 0.0077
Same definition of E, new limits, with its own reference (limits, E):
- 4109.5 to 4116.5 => 0.5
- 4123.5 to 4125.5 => 5.0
